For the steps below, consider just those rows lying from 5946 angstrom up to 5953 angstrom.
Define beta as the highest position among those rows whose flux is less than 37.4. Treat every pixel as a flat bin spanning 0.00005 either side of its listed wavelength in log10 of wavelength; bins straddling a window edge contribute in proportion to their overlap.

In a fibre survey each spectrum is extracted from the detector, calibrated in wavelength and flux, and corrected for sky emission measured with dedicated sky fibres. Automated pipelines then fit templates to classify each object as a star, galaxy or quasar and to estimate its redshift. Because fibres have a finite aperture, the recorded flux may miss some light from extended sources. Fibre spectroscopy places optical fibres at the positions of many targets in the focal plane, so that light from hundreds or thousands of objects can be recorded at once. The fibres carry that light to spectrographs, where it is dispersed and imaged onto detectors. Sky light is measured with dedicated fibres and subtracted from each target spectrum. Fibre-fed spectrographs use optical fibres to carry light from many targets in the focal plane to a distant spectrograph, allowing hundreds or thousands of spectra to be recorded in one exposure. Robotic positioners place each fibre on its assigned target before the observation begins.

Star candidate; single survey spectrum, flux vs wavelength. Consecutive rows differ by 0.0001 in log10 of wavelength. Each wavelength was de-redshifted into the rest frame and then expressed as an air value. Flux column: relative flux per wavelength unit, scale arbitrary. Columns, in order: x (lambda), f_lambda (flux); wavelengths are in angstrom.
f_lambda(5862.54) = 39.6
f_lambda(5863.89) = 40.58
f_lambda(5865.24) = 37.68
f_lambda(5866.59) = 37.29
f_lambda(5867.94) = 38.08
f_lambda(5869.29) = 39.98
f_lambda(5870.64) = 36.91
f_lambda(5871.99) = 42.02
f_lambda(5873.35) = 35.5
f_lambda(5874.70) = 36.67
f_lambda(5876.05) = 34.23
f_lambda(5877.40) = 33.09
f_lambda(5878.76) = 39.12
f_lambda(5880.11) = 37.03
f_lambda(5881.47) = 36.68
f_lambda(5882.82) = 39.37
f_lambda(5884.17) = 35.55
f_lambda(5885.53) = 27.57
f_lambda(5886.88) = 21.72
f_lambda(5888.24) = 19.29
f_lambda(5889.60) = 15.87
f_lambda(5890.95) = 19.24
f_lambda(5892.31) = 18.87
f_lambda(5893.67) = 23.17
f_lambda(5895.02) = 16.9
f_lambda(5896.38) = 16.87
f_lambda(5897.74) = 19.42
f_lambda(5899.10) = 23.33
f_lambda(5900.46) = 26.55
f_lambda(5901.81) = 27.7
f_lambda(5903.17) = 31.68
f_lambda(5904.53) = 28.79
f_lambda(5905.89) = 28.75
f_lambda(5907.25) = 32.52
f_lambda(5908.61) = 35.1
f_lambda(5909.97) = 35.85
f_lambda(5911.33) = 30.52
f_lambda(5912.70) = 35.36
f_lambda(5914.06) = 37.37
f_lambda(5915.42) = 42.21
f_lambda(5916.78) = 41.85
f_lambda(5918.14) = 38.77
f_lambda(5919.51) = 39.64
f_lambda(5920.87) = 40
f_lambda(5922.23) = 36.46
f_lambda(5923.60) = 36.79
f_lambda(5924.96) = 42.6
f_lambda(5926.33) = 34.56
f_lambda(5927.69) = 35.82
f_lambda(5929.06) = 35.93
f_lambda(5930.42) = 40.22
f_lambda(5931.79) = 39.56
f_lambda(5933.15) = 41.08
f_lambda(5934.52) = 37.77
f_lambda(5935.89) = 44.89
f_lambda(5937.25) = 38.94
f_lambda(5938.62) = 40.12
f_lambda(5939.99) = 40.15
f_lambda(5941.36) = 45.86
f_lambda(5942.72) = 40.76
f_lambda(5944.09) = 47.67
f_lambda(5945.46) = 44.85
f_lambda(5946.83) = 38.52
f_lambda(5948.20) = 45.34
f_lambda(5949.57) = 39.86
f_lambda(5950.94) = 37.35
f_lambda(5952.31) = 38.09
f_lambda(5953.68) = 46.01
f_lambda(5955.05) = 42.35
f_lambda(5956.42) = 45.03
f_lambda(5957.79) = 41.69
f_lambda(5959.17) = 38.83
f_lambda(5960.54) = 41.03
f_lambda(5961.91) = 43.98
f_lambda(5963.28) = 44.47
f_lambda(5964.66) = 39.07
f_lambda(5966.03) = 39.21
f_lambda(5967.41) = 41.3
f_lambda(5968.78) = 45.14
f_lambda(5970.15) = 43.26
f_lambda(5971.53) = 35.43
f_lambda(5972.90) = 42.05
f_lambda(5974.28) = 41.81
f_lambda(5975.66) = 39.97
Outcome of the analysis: 5950.94 angstrom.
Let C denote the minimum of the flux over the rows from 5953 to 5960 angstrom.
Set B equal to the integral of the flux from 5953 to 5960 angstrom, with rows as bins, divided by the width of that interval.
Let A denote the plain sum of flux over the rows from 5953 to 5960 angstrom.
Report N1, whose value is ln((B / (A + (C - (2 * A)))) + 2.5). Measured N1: 0.8136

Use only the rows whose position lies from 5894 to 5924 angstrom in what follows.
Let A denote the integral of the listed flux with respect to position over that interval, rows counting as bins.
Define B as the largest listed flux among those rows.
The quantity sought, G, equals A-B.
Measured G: 912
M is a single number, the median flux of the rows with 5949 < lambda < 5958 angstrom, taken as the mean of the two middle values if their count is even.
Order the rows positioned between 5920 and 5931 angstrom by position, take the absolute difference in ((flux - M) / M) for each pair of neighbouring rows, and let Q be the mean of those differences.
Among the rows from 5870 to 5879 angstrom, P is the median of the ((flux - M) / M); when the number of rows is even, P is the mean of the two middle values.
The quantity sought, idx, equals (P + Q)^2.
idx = 0.002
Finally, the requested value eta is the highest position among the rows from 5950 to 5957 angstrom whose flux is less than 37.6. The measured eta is 5950.94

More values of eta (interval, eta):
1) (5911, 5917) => 5914.06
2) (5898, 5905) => 5904.53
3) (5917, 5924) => 5923.60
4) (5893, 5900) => 5899.10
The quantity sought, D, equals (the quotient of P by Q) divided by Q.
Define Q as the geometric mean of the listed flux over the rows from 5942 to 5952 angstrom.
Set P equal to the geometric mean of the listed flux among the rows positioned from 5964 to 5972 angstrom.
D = 0.023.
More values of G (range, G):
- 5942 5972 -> 1208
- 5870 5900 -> 814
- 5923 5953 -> 1162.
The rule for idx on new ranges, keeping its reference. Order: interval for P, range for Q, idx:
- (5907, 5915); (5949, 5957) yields 0.005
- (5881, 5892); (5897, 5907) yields 0.121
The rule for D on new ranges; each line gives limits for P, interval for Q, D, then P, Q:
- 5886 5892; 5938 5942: 0.011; 19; 42.0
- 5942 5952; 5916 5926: 0.027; 42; 39.4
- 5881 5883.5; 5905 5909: 0.037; 38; 32.0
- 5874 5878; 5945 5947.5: 0.020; 35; 41.6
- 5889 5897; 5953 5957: 0.009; 18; 44.4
